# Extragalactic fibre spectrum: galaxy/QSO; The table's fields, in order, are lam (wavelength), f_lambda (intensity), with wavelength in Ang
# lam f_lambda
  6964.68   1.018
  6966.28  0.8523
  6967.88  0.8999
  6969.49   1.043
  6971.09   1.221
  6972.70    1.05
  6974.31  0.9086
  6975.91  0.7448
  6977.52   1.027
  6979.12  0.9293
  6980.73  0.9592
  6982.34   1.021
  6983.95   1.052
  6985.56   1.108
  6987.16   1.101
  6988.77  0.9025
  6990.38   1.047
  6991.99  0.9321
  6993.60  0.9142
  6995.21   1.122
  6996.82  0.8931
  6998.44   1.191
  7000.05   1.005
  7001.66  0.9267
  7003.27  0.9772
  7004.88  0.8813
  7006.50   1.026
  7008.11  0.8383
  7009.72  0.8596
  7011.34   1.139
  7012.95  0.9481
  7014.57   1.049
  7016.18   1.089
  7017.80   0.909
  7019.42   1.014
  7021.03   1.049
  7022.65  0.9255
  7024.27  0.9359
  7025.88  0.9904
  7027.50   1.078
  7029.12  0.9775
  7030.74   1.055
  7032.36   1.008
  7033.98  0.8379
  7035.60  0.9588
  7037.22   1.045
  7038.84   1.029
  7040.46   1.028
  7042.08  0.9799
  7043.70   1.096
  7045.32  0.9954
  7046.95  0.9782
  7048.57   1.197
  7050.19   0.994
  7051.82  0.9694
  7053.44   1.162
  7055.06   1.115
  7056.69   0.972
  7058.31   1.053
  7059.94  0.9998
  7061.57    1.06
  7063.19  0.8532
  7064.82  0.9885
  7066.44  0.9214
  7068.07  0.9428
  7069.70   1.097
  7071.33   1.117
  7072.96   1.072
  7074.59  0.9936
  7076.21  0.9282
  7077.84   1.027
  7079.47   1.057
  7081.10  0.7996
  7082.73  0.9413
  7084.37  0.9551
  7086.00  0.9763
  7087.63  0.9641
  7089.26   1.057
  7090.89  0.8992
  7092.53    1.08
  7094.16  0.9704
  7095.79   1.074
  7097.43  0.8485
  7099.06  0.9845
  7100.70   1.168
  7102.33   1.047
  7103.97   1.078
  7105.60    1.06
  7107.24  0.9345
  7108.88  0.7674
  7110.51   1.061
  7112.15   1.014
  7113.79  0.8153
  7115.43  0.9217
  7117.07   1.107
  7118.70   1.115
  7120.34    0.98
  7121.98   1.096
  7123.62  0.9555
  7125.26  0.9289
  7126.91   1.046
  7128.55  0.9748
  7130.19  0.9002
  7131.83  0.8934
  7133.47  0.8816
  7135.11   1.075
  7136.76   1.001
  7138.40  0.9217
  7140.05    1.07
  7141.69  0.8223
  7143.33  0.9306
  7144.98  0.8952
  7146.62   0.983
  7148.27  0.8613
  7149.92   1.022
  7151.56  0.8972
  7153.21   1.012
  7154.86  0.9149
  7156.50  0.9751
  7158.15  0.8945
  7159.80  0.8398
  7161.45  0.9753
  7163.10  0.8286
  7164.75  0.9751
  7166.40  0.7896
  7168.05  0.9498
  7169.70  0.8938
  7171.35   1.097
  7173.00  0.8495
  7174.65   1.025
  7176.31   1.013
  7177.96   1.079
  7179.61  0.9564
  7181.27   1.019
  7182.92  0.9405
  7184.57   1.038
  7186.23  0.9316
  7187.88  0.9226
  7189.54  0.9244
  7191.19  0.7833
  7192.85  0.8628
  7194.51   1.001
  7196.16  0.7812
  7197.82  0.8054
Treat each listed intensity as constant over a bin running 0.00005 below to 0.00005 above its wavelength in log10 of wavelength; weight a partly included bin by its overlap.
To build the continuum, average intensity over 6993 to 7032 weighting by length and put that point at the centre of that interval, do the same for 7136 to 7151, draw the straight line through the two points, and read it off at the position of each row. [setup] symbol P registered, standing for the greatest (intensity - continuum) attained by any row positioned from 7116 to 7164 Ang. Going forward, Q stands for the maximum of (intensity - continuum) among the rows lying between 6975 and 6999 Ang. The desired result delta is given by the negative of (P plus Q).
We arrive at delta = -0.36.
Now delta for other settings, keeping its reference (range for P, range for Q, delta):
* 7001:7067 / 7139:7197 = -0.38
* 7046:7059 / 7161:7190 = -0.38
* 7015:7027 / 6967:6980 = -0.31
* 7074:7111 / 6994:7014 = -0.40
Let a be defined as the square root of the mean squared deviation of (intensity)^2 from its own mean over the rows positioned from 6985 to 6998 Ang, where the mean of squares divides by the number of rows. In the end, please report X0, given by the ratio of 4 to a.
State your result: 21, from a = 0.191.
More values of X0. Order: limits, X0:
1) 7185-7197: 30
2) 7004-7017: 19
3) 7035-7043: 61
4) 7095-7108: 22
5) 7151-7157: 45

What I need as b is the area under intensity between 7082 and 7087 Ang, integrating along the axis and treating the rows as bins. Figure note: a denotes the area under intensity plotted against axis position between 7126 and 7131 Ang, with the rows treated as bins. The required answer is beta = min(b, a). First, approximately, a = 4.9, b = 4.8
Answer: 4.8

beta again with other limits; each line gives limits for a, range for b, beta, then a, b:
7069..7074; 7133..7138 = 4.9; 5.4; 4.9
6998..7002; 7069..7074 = 4.2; 4.2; 5.4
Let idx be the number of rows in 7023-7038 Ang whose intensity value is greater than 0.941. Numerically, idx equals 7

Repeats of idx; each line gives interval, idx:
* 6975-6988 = 6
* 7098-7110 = 5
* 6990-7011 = 6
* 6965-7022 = 21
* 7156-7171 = 4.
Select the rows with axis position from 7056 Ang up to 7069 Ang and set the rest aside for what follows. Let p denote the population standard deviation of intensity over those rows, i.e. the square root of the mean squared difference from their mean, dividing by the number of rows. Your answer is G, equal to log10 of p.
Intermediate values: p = 0.064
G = -1.19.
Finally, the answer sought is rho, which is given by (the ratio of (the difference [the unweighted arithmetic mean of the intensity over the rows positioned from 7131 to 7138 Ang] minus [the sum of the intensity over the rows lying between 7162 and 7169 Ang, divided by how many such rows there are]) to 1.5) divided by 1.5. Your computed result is 0.03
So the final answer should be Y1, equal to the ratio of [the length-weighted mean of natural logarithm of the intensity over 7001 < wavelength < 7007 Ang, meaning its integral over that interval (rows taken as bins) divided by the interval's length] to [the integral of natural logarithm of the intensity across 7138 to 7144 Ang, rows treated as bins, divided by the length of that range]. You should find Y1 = 0.8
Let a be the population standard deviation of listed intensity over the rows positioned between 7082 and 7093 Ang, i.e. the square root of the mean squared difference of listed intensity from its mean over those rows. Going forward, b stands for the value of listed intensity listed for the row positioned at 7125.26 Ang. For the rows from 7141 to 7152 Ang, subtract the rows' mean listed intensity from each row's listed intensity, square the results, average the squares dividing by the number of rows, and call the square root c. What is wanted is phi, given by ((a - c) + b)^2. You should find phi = 0.85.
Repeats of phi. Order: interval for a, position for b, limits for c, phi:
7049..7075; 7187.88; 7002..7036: 0.85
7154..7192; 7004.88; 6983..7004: 0.76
